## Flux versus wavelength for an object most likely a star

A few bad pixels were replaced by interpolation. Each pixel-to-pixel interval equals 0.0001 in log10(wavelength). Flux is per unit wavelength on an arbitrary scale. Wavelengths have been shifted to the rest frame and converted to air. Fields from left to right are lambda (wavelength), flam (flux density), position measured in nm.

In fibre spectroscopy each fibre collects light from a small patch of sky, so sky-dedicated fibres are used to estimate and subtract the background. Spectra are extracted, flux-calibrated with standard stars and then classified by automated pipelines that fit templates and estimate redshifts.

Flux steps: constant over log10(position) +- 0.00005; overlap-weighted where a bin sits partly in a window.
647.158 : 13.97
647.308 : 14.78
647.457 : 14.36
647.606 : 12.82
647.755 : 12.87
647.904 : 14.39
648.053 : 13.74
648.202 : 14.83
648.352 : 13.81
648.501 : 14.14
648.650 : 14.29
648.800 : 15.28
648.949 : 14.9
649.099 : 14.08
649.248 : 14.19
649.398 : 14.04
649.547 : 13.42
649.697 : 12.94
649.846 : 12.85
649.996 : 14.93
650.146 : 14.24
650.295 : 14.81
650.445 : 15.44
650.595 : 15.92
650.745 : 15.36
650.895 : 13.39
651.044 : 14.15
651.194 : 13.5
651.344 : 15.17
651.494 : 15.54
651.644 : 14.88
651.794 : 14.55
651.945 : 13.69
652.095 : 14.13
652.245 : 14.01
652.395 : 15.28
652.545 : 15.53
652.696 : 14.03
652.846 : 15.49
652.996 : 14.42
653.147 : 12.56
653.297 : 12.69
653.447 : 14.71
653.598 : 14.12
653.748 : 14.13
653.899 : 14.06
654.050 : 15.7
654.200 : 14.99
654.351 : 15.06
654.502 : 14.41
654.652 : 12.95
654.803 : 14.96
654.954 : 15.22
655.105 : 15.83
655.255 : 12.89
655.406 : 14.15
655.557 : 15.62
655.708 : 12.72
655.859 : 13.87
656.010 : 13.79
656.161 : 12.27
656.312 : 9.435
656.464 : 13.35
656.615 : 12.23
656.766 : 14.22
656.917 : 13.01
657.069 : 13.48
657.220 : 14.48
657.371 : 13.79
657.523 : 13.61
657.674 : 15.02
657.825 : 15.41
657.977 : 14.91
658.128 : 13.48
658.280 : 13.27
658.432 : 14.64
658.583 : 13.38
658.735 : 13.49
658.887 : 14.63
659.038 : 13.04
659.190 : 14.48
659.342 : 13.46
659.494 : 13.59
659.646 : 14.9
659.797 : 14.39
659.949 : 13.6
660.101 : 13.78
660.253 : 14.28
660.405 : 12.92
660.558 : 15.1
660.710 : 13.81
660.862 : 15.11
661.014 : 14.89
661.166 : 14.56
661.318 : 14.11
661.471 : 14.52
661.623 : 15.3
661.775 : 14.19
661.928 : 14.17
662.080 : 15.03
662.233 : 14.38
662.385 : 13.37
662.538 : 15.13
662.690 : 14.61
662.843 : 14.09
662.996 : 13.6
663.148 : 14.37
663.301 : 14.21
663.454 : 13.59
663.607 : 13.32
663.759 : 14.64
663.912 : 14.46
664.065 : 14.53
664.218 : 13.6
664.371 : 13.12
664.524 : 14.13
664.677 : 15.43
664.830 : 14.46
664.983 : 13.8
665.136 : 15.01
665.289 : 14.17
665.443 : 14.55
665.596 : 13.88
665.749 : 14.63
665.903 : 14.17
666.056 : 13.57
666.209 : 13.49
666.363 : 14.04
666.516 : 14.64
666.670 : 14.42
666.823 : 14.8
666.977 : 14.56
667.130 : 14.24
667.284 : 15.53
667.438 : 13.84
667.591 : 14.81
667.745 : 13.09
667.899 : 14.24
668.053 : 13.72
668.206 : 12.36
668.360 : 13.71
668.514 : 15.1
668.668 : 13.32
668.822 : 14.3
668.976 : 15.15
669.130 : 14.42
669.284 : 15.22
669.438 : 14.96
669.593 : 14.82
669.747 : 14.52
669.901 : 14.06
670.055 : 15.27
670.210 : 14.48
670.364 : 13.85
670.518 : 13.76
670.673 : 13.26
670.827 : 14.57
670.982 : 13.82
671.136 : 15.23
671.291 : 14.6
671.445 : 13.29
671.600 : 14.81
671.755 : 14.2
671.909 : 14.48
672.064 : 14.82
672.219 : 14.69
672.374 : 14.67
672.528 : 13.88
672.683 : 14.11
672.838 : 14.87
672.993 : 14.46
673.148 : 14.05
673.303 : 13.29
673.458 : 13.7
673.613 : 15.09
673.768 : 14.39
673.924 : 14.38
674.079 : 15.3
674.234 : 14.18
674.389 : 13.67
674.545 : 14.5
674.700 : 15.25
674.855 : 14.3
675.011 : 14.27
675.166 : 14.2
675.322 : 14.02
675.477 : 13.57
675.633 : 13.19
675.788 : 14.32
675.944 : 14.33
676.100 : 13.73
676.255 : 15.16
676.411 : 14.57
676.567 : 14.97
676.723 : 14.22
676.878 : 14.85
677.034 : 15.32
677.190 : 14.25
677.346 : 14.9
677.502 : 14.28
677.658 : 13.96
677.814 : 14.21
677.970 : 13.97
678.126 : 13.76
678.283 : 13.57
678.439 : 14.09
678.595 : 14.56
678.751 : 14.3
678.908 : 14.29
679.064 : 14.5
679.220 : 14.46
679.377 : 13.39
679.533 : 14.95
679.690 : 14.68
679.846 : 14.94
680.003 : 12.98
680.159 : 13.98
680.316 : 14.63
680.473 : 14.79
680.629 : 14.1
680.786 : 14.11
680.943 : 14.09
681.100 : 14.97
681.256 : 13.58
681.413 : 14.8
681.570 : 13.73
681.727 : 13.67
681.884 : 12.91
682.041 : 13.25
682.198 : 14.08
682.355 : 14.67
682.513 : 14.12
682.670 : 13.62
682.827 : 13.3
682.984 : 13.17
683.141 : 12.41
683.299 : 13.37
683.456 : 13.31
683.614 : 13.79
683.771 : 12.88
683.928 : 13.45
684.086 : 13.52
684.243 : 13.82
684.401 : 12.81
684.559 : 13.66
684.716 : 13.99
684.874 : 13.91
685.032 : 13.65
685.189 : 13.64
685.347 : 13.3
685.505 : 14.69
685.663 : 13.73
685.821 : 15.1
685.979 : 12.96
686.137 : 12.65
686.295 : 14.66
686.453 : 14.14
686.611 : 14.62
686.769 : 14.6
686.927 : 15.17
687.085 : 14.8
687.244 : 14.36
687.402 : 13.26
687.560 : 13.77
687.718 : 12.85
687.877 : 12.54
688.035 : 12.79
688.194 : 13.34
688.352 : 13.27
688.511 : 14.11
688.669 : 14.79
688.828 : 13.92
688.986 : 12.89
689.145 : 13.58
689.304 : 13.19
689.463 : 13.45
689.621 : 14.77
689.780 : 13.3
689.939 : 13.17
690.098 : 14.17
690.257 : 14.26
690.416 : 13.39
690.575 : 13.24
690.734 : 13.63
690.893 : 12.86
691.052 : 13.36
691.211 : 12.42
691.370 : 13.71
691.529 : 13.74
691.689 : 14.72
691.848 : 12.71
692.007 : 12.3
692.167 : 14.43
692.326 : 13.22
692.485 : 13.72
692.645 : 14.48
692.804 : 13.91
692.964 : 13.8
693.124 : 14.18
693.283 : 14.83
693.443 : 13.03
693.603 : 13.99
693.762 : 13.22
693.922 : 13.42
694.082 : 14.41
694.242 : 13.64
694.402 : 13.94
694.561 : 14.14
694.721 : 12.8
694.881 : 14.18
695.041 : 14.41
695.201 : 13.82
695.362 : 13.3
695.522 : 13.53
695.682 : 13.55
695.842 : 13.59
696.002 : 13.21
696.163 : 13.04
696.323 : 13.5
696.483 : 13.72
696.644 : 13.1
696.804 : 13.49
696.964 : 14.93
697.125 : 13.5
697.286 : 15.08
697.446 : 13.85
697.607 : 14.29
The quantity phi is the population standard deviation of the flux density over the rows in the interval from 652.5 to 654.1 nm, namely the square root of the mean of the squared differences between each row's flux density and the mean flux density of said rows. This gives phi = 0.99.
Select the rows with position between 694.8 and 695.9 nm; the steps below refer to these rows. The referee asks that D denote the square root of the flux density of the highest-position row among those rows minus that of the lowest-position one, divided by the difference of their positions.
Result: -0.08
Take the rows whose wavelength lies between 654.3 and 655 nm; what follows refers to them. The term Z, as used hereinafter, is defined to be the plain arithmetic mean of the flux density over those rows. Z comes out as 14.5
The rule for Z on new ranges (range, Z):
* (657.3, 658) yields 14.5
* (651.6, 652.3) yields 14.3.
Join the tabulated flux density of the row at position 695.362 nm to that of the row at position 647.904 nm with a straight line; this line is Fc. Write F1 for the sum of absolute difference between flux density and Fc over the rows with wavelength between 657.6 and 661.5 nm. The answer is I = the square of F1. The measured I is 281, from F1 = 16.8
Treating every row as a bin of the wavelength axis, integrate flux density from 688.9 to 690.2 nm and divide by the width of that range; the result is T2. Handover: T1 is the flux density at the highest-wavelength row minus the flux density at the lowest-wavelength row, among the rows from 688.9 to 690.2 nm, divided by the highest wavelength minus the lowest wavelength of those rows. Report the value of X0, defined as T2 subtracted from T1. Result -12.4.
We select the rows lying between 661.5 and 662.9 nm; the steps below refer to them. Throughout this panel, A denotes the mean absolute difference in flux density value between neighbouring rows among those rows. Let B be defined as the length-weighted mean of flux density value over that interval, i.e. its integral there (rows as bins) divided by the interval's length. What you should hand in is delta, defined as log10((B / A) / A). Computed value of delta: 1.35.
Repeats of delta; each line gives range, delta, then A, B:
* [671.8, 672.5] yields 2.74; 0.2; 14.6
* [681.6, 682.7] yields 1.59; 0.6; 13.8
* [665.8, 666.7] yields 1.92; 0.4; 14.0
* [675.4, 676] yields 1.73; 0.5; 13.8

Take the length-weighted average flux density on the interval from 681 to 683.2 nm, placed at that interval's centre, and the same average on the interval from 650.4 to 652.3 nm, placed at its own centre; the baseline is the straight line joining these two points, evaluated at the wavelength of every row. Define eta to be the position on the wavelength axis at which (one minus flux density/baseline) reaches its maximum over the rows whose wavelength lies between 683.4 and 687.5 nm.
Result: 686.137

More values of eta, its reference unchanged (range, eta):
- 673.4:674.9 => 674.389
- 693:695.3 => 694.721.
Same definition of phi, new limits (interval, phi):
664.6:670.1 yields 0.69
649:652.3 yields 0.83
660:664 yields 0.61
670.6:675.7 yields 0.58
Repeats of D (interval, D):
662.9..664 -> 0.13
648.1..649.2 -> -0.11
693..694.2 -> 0.03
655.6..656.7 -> -0.08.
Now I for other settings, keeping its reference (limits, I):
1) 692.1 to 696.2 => 199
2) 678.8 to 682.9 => 283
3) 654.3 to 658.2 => 719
